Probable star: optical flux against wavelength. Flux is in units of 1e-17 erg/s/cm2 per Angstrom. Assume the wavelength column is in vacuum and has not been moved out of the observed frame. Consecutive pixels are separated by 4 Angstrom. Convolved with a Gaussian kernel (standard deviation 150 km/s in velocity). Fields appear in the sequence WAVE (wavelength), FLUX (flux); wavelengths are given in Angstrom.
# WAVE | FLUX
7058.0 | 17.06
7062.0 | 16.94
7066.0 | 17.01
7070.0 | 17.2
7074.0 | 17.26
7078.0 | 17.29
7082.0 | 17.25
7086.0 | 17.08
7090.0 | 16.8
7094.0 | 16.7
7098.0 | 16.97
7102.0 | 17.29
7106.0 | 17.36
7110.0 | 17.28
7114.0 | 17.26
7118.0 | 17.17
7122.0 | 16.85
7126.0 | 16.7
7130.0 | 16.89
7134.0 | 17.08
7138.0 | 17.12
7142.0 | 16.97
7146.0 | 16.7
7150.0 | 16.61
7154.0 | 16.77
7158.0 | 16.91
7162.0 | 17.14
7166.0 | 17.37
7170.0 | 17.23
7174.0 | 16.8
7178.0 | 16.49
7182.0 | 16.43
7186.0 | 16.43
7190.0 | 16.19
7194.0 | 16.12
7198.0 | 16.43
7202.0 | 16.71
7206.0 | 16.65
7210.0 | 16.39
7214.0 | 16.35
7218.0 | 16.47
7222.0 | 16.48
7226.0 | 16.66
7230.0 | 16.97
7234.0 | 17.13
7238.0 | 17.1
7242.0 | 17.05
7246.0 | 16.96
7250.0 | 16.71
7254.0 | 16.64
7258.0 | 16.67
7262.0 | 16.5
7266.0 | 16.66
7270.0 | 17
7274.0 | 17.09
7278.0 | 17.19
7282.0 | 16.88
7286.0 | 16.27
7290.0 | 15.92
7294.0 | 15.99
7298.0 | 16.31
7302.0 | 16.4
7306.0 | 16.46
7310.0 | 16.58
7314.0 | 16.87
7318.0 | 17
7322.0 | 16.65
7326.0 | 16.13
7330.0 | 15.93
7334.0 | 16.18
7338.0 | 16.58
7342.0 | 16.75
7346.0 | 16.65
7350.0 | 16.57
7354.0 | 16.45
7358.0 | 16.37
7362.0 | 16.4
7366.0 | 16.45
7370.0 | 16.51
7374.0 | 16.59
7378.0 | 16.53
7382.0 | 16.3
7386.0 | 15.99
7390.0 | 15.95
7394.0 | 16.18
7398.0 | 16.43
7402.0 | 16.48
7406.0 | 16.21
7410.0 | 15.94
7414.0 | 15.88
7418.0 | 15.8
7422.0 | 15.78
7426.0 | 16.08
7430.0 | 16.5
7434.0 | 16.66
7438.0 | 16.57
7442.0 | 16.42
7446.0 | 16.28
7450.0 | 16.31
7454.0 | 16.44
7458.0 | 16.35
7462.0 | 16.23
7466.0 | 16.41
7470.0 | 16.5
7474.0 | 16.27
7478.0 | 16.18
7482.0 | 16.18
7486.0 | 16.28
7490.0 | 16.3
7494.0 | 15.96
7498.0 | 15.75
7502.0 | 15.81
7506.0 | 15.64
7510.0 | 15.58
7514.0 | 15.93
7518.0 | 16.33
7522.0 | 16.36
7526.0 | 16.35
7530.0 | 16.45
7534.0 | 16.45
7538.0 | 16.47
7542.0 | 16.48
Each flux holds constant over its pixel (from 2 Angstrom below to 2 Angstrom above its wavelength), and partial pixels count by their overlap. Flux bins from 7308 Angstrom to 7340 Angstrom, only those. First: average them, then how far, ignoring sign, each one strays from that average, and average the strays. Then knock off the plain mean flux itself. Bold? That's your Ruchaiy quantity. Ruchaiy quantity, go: -16.18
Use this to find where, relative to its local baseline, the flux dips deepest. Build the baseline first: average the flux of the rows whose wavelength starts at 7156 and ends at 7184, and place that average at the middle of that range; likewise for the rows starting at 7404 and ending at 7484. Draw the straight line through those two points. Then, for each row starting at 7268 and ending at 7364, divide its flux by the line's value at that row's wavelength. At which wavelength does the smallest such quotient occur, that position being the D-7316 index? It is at 7290.0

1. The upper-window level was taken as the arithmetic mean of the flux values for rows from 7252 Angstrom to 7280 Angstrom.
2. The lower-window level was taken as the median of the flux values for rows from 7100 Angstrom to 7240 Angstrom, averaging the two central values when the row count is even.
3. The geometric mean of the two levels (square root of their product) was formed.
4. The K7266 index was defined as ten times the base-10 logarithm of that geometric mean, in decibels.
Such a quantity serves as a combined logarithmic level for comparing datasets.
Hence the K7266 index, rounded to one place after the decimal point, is 12.3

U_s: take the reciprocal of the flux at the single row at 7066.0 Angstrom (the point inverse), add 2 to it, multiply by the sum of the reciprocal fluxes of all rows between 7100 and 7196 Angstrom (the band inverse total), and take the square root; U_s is 1.71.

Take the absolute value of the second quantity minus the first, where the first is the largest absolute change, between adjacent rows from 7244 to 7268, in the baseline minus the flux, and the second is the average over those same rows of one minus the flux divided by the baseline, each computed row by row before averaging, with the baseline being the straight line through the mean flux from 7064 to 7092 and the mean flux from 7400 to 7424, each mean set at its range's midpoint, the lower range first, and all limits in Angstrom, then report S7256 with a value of 0.25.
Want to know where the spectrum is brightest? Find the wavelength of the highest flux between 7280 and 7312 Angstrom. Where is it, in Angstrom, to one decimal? 7282.0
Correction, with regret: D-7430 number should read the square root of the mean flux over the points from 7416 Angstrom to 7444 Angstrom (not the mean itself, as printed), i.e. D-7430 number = 4.03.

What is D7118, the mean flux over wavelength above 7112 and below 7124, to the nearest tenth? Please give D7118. 17.1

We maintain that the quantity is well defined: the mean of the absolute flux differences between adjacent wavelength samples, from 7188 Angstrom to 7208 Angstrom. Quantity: 0.18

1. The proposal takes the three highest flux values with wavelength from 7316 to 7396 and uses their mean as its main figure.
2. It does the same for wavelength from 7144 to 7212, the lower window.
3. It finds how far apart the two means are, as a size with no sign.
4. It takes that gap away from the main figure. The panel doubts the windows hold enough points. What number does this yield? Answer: 16.4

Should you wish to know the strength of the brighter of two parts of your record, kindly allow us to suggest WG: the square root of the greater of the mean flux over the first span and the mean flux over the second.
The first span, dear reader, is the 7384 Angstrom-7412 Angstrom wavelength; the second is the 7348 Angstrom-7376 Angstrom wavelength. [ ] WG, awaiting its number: 4.06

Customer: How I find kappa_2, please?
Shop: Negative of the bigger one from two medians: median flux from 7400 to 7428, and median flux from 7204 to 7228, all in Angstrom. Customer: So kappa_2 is -16.5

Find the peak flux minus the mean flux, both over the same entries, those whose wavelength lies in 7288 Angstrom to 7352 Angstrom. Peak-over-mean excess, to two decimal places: 0.56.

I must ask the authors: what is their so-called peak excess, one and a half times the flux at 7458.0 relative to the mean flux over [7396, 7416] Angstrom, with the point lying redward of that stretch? 1.52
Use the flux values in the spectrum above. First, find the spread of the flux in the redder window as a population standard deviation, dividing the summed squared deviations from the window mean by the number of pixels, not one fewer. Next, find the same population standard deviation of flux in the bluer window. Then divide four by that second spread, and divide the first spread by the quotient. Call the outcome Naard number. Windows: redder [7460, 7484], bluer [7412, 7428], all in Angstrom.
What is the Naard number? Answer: 0.0036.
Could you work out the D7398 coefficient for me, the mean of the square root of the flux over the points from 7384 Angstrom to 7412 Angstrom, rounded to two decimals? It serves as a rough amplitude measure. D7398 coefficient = 4.02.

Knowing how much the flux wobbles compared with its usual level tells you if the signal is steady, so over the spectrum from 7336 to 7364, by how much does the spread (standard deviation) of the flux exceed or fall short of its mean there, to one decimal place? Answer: -16.4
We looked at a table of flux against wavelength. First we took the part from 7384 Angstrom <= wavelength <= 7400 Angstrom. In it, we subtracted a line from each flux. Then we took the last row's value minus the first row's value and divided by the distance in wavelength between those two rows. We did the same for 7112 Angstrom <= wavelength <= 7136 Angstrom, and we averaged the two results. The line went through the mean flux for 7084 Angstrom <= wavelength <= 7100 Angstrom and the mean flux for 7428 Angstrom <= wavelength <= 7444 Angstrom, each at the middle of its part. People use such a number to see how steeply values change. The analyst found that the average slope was 0.015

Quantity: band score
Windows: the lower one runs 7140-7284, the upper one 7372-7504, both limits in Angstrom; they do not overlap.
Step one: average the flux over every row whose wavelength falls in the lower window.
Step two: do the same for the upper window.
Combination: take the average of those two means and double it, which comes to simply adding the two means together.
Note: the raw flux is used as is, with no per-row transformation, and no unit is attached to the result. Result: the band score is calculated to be 33.0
